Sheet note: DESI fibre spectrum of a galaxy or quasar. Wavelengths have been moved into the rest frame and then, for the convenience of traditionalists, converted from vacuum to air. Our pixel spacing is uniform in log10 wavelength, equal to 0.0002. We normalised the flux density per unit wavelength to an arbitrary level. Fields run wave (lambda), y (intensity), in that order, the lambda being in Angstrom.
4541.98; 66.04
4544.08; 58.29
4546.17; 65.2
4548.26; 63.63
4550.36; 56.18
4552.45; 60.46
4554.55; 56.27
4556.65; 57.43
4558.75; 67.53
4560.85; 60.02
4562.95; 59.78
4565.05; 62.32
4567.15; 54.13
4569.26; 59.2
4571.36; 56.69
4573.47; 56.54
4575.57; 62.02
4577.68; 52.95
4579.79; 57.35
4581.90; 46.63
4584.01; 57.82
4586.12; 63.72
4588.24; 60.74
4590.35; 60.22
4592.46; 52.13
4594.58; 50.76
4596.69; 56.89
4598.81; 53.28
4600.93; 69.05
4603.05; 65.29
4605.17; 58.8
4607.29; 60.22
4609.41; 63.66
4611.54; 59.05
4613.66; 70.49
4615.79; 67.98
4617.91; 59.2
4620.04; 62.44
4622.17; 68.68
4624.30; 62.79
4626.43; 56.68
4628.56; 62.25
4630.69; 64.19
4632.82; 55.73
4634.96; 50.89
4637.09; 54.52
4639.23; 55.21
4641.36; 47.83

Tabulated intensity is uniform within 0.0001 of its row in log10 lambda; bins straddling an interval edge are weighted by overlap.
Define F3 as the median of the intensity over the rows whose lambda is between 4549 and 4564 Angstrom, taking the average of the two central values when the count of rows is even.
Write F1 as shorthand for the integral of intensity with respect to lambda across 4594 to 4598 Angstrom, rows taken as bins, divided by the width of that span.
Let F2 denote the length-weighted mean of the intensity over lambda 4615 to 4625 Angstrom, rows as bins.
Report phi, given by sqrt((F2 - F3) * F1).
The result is 15.4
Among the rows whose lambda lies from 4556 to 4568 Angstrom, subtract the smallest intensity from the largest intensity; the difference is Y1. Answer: 13.4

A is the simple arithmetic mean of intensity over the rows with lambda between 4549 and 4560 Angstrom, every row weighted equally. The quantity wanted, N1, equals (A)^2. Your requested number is 3549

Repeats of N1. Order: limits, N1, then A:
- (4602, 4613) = 3770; 61.4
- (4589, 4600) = 2987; 54.7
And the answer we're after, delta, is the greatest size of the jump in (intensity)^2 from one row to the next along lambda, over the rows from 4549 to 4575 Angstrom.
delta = 1262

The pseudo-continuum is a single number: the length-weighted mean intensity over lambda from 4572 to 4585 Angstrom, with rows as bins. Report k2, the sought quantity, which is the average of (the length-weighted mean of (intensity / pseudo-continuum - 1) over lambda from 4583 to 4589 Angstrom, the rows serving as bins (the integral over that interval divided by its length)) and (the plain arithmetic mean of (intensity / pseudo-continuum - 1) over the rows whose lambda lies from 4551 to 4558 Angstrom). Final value 0.07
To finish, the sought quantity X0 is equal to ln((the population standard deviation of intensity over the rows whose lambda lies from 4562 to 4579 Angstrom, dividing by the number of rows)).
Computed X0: 1.17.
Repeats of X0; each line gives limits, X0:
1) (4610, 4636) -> 1.71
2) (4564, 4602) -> 1.64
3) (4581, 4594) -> 1.76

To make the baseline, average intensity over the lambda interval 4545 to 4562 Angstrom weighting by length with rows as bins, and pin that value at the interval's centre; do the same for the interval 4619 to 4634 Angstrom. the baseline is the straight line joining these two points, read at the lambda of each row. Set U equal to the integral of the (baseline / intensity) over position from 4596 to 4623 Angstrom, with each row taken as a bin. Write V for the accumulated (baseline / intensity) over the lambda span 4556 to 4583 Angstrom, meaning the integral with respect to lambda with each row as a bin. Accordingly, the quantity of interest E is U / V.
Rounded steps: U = 26.7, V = 28.7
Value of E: 0.93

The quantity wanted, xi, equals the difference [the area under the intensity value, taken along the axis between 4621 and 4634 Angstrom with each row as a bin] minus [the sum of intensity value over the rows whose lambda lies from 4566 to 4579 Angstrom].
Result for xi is 460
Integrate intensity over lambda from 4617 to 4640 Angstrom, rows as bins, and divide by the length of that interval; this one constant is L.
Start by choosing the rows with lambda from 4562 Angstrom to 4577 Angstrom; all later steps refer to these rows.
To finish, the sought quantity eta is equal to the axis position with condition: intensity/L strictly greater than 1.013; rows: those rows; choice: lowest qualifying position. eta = 4565.05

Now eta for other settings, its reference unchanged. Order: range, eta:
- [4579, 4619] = 4586.12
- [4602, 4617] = 4603.05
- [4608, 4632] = 4609.41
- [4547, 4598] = 4548.26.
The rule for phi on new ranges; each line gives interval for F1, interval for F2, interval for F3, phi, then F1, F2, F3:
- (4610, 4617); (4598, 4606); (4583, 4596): 13.8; 65.5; 61.9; 59.0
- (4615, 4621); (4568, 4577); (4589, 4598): 15.4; 63.0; 58.3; 54.5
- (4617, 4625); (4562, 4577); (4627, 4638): 13.3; 63.3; 58.5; 55.7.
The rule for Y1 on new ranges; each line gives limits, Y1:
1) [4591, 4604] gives 18.3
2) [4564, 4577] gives 8.2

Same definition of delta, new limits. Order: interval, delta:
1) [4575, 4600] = 1169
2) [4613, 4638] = 1117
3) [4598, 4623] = 1929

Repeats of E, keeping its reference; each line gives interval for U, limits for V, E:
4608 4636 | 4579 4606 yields 0.97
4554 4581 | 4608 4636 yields 1.00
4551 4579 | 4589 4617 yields 1.02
